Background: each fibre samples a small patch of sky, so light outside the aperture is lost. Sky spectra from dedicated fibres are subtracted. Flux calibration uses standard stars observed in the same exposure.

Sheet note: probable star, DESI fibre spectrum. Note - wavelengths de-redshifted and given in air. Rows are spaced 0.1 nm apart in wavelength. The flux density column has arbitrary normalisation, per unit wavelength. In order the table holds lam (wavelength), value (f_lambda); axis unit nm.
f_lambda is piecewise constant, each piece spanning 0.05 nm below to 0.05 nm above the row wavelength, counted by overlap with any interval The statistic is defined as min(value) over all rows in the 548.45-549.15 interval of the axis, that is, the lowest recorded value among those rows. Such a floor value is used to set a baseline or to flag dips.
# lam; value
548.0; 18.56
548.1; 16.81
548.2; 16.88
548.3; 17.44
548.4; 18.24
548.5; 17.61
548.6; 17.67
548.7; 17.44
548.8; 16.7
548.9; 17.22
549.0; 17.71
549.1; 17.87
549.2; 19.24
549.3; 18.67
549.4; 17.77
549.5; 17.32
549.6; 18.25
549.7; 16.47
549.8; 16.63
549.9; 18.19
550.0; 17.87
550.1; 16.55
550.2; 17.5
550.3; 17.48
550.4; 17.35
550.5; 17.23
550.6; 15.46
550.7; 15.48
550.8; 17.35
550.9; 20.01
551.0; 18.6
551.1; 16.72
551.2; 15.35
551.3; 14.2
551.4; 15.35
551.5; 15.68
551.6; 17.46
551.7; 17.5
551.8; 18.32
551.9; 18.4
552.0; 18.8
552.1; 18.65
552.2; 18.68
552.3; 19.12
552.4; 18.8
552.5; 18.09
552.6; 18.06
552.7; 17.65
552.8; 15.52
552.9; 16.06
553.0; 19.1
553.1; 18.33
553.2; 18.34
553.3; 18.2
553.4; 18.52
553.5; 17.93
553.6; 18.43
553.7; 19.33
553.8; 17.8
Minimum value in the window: 16.7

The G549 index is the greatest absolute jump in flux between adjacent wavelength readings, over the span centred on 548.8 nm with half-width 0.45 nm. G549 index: 1.4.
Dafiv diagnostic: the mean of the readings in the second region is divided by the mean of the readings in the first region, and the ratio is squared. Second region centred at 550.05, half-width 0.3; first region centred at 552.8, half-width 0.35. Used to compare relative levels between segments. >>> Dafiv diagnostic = 0.98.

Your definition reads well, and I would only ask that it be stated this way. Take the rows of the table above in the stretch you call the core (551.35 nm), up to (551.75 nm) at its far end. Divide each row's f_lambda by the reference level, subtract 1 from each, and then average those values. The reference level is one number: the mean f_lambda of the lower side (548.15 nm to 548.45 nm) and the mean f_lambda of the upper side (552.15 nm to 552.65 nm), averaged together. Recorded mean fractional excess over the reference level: -0.085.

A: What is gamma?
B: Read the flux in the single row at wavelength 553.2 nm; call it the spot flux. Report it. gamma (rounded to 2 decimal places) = 18.34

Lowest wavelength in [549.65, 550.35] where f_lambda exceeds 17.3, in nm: 549.9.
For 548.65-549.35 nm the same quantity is 548.7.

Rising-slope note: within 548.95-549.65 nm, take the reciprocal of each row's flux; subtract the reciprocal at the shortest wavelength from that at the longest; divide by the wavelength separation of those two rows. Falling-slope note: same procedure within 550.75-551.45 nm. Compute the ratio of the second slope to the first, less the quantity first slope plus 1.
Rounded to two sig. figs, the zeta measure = -5.5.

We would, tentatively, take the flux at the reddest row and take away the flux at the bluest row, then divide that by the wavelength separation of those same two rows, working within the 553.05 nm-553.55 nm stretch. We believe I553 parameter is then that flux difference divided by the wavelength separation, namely -1.0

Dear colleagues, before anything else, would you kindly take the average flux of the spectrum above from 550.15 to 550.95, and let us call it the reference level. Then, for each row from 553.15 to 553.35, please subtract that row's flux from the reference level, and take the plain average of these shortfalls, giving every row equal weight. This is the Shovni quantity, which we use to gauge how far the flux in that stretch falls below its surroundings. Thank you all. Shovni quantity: -1.0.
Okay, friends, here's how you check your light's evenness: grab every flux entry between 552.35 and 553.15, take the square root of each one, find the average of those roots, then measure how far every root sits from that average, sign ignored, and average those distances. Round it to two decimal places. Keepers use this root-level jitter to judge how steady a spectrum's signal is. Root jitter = 0.12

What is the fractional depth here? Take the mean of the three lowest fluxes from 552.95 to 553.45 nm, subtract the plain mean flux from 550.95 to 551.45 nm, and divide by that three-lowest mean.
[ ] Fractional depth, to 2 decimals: 0.12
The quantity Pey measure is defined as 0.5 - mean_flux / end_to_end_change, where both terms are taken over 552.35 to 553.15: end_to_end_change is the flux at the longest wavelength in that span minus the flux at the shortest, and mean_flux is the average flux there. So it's 38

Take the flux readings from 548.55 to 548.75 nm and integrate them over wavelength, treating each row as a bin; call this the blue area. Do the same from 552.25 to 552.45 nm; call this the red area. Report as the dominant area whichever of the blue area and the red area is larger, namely 3.79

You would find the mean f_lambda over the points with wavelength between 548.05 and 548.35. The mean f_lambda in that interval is 17.0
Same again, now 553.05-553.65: 18.3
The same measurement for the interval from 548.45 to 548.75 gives 17.6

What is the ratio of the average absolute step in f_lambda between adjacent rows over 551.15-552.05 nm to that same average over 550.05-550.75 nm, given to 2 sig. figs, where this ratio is 1.4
